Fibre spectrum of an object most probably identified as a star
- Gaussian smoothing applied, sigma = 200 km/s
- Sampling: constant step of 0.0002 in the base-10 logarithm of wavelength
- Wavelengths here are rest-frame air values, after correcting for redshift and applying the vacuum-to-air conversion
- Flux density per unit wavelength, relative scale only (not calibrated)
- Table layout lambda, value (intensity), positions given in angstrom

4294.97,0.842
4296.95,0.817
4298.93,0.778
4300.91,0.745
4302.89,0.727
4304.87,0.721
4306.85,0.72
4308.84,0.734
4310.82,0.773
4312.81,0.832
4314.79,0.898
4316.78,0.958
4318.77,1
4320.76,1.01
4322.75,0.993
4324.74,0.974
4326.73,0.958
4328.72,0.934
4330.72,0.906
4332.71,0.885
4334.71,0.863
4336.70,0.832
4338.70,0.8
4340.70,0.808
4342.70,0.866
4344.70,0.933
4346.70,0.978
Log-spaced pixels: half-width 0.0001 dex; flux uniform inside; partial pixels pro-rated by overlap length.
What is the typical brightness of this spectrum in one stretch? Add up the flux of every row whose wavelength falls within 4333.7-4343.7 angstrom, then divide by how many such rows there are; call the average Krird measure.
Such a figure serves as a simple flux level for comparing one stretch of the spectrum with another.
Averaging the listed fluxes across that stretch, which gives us 0.83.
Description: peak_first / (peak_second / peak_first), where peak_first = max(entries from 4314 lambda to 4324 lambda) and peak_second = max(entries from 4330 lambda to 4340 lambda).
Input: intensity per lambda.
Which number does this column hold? 1.13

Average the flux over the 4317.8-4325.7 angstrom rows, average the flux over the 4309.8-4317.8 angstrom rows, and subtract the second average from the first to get 0.13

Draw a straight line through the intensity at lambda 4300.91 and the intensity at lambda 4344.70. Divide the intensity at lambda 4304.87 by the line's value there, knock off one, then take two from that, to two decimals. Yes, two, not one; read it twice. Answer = -2.05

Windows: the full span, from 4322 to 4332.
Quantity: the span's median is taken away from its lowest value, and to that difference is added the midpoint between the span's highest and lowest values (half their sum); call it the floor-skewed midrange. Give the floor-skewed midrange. 0.90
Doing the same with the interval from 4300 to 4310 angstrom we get 0.73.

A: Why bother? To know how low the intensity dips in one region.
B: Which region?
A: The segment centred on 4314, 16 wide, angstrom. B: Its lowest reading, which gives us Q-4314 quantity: 0.72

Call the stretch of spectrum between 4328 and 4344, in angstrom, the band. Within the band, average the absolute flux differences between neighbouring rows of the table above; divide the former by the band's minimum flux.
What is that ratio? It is 0.036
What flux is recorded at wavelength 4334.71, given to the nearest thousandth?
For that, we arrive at 0.863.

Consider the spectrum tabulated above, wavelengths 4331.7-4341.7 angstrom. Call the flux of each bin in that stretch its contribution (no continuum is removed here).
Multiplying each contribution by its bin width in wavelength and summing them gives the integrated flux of 8.4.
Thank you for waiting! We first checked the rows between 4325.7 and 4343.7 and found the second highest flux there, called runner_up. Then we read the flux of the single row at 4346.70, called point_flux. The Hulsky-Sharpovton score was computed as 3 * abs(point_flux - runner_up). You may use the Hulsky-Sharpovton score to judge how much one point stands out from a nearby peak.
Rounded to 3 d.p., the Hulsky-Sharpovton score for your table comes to 0.132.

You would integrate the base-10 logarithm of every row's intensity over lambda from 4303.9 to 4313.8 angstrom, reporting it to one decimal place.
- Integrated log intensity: -1.2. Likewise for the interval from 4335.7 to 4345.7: -0.7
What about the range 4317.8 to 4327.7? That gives -0.1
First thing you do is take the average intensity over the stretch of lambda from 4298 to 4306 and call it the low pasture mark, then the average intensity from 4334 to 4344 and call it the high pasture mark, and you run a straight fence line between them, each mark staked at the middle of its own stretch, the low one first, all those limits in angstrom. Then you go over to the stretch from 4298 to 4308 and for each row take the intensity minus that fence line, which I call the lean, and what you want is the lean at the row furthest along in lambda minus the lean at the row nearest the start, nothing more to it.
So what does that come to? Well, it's -0.078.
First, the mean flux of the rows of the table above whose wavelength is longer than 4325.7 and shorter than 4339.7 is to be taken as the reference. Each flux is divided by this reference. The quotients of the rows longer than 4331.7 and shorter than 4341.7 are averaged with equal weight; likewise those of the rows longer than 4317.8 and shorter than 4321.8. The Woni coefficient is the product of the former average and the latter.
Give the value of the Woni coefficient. 1.08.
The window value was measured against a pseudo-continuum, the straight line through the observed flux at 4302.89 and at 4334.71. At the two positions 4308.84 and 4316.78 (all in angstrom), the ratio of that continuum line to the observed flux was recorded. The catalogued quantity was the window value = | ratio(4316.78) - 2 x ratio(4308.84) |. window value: 1.23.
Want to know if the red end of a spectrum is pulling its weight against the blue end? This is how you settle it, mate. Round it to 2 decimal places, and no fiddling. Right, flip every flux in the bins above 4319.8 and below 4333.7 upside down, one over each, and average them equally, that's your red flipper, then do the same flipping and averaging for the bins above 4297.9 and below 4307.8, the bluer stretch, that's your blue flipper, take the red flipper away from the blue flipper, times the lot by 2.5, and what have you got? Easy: 0.76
